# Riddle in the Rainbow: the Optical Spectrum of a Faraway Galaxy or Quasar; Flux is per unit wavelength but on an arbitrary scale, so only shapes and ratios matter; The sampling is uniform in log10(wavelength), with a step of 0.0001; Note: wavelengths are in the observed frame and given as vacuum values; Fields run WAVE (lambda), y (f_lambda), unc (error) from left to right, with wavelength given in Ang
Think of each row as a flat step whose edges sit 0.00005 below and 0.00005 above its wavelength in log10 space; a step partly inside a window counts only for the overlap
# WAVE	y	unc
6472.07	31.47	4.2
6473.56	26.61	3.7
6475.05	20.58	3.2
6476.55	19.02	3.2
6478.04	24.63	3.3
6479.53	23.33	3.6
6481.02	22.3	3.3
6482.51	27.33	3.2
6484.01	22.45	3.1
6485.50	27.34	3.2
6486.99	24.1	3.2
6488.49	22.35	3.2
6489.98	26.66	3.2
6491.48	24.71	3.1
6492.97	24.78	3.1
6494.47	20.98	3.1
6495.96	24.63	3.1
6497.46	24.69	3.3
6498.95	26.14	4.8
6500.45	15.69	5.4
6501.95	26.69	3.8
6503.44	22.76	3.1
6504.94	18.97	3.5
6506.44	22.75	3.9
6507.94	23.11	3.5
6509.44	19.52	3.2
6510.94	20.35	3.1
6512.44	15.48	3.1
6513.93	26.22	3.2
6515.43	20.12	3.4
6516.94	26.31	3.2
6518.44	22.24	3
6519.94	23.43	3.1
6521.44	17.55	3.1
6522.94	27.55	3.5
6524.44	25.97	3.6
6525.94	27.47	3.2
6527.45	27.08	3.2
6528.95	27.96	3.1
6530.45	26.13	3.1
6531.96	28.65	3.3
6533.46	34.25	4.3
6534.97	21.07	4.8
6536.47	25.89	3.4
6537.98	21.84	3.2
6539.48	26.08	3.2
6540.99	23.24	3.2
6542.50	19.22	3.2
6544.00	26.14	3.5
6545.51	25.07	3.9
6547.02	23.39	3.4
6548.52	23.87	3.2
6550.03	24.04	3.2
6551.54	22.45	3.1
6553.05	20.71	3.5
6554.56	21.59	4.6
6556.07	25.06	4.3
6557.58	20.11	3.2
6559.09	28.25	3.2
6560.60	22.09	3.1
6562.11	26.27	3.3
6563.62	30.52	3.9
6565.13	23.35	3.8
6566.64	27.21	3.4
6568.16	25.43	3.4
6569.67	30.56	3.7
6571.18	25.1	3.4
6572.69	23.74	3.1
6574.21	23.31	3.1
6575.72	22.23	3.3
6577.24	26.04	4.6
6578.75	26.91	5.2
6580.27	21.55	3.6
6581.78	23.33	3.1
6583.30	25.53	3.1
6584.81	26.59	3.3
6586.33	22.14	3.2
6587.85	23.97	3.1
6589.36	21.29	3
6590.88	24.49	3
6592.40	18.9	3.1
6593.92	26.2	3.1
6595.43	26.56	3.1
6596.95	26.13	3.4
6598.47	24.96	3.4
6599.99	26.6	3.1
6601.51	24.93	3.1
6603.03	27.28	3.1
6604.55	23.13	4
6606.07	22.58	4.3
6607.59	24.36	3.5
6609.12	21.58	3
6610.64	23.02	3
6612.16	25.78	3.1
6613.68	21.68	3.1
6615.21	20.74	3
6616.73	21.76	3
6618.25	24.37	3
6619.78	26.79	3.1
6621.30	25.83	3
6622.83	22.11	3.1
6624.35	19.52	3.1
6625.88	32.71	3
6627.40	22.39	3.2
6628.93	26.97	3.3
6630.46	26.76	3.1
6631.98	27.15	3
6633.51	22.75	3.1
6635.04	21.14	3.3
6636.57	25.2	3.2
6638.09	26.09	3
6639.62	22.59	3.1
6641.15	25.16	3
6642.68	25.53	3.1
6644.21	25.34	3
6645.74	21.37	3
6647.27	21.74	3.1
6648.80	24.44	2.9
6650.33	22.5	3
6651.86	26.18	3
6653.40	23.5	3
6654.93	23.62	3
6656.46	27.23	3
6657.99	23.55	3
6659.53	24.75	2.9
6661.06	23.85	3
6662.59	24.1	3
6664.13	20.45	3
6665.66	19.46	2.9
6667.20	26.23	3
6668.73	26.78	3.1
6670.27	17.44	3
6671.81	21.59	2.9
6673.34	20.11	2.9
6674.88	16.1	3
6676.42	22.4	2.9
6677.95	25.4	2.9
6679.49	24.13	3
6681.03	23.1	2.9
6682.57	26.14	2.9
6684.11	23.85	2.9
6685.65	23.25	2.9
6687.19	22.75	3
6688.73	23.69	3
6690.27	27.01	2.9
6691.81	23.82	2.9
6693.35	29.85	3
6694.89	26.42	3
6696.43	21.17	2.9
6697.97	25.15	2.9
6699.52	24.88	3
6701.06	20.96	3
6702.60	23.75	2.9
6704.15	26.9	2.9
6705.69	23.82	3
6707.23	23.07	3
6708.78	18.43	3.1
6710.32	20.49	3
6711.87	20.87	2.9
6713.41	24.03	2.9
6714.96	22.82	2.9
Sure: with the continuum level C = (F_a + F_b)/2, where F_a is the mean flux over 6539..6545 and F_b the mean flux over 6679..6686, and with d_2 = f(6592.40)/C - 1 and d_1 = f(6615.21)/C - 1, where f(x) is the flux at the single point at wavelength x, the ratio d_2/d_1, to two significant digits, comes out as 1.6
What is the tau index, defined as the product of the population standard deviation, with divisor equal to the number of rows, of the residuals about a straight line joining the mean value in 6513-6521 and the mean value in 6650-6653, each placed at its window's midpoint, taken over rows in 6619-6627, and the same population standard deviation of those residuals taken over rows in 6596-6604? 4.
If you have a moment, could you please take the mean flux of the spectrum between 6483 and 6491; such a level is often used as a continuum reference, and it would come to 24.6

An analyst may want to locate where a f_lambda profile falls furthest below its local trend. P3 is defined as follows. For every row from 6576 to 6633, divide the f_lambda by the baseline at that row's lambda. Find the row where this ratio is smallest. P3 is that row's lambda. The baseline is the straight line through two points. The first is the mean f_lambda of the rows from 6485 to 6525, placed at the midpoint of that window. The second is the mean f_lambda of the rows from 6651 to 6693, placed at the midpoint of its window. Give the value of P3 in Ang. 6592.40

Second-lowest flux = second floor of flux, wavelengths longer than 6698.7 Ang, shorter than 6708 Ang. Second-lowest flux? 23.07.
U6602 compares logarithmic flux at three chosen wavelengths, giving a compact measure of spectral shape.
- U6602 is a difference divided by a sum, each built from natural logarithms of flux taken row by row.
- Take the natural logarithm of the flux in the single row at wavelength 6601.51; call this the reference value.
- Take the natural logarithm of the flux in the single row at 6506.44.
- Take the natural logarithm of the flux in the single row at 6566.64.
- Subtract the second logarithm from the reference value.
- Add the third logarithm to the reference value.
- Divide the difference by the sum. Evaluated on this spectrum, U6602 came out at 0.014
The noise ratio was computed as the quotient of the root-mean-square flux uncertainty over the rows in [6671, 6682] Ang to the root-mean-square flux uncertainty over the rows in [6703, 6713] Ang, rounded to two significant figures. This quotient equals 0.98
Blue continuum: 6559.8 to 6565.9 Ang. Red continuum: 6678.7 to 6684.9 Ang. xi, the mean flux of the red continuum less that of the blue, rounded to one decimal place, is -1.3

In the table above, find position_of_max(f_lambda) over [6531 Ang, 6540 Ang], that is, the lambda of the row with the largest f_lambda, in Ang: 6533.46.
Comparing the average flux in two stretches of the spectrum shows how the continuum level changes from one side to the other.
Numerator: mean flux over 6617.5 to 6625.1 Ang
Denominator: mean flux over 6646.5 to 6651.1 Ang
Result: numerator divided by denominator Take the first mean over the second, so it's 1.04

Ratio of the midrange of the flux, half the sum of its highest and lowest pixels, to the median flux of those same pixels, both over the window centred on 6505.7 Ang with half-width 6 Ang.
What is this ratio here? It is 0.983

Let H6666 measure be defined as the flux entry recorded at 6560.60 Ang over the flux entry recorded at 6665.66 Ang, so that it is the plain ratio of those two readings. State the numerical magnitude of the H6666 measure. 1.14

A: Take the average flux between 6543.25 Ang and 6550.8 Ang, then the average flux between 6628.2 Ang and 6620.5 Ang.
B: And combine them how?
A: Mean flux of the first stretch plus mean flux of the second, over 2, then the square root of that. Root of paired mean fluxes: 4.95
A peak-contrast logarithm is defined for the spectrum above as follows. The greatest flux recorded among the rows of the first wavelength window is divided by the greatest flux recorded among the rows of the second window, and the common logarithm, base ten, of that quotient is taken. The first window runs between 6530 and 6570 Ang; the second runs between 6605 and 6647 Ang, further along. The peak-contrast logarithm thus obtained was 0.02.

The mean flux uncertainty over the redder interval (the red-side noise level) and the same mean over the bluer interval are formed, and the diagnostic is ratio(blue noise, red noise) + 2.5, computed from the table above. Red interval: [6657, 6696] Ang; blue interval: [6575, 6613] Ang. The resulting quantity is 3.65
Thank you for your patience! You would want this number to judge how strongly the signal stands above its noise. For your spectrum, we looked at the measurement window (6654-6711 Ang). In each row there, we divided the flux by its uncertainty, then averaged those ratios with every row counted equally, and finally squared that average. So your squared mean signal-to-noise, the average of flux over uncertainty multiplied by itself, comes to 62.5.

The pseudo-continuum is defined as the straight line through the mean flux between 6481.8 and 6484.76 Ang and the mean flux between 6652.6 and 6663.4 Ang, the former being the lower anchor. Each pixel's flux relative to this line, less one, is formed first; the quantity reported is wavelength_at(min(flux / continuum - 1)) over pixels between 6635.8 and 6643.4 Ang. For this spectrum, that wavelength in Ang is 6639.62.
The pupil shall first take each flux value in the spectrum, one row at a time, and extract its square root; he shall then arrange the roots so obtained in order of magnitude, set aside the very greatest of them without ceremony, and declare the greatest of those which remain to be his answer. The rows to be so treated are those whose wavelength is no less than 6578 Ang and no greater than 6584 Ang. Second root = 5.05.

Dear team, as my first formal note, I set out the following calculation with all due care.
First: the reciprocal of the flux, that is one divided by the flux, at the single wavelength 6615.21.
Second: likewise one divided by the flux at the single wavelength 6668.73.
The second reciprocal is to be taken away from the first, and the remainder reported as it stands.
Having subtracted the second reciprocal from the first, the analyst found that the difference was 0.011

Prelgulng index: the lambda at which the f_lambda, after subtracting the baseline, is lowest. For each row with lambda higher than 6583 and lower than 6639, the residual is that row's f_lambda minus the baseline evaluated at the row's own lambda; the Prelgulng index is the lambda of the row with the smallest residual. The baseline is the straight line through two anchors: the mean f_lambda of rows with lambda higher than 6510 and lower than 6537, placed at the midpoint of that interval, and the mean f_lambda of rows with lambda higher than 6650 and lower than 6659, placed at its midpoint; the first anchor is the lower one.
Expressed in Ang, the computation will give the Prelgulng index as 6592.40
